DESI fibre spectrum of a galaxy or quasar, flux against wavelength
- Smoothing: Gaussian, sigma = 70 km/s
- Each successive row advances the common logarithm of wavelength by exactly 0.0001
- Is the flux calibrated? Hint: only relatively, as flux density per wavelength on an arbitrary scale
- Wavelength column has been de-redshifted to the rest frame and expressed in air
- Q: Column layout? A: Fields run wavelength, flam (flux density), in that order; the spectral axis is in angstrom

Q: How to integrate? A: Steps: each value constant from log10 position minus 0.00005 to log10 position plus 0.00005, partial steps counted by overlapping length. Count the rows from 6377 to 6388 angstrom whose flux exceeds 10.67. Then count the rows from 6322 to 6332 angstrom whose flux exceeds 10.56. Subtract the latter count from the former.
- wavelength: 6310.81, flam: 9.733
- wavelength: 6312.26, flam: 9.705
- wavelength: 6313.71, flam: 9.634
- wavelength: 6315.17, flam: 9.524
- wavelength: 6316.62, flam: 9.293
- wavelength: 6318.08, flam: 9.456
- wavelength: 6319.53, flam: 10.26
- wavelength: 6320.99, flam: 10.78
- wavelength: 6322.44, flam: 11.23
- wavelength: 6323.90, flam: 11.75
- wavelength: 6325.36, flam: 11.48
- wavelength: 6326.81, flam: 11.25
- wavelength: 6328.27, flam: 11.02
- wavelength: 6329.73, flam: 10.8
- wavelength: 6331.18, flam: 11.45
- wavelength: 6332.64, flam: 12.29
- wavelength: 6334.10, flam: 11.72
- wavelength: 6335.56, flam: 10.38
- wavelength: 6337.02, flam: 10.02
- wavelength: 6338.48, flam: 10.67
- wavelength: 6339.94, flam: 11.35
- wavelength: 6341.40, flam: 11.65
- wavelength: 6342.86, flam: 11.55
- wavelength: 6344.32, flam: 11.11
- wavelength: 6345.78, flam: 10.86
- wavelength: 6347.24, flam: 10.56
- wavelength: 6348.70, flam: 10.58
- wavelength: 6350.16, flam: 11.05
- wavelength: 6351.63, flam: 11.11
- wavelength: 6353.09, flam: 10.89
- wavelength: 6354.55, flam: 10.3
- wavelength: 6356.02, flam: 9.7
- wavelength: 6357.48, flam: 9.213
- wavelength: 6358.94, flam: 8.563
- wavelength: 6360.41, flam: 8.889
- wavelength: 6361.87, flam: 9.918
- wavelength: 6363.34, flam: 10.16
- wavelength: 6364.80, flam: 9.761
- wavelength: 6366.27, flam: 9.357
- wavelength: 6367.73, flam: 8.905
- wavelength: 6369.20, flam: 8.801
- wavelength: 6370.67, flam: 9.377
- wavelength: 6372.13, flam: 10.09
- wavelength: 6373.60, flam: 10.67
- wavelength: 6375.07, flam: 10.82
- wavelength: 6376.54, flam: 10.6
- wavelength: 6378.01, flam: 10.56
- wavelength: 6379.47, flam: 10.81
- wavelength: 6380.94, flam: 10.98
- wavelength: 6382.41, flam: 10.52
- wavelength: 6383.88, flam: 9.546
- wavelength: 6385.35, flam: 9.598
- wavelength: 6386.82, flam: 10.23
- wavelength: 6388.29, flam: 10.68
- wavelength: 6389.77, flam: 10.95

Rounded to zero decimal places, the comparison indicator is -5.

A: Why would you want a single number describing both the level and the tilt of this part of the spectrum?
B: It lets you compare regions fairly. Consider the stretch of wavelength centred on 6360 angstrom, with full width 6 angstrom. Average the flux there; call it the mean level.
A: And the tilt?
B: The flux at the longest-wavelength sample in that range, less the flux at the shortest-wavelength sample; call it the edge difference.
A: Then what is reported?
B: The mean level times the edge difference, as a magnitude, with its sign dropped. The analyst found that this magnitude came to 6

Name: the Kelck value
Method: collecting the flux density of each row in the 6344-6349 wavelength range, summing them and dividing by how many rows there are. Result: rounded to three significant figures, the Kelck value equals 10.8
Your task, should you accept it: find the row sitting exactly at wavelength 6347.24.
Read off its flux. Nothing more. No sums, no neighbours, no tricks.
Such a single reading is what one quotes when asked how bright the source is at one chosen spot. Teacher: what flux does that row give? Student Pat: 10.56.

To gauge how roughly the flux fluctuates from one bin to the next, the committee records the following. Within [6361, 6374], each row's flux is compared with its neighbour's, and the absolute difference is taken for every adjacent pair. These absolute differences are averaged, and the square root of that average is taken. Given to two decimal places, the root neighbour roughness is 0.66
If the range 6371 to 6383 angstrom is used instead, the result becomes 0.52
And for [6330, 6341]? 0.86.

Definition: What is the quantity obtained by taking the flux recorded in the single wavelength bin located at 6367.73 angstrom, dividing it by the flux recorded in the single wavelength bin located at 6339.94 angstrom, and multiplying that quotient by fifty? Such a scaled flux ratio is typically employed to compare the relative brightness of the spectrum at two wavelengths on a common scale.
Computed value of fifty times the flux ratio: 39.2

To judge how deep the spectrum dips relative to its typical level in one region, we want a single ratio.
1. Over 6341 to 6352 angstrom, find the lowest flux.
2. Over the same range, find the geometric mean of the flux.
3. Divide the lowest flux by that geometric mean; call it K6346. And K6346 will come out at 0.96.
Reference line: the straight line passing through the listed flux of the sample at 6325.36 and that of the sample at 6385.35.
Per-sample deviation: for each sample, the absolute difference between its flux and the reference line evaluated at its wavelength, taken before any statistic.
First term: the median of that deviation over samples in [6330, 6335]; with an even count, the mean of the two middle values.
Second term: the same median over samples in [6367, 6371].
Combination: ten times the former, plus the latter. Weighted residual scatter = 6.4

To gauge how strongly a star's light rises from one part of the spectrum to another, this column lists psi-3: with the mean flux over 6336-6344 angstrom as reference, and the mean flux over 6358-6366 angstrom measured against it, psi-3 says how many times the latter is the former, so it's 0.86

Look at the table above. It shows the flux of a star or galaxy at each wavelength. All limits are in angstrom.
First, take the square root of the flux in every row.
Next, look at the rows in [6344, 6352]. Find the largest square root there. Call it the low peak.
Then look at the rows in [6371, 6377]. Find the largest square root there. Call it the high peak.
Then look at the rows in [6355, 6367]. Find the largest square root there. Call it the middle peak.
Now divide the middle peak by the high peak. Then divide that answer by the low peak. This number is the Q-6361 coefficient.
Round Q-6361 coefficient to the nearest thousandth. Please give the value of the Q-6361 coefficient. 0.291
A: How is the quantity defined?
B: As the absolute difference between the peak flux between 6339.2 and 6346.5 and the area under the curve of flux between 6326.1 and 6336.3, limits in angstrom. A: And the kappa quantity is 103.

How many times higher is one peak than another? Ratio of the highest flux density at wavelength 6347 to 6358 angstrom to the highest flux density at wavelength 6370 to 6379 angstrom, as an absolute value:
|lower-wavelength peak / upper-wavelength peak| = 1.03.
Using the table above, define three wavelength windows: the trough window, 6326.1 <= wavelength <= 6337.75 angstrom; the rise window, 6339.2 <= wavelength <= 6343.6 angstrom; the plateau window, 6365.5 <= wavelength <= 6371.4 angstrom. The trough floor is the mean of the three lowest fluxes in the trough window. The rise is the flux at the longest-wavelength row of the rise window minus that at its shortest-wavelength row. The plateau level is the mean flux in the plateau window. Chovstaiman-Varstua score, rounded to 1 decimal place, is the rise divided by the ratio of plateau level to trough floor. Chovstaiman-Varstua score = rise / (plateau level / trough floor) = 0.2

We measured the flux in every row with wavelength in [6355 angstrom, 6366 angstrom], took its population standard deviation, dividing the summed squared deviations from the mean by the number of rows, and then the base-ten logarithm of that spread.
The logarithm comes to -0.27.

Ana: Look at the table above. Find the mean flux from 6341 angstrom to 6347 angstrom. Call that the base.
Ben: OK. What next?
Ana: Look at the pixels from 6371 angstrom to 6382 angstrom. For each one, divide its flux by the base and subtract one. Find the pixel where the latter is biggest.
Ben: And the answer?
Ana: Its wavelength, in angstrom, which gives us 6380.94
